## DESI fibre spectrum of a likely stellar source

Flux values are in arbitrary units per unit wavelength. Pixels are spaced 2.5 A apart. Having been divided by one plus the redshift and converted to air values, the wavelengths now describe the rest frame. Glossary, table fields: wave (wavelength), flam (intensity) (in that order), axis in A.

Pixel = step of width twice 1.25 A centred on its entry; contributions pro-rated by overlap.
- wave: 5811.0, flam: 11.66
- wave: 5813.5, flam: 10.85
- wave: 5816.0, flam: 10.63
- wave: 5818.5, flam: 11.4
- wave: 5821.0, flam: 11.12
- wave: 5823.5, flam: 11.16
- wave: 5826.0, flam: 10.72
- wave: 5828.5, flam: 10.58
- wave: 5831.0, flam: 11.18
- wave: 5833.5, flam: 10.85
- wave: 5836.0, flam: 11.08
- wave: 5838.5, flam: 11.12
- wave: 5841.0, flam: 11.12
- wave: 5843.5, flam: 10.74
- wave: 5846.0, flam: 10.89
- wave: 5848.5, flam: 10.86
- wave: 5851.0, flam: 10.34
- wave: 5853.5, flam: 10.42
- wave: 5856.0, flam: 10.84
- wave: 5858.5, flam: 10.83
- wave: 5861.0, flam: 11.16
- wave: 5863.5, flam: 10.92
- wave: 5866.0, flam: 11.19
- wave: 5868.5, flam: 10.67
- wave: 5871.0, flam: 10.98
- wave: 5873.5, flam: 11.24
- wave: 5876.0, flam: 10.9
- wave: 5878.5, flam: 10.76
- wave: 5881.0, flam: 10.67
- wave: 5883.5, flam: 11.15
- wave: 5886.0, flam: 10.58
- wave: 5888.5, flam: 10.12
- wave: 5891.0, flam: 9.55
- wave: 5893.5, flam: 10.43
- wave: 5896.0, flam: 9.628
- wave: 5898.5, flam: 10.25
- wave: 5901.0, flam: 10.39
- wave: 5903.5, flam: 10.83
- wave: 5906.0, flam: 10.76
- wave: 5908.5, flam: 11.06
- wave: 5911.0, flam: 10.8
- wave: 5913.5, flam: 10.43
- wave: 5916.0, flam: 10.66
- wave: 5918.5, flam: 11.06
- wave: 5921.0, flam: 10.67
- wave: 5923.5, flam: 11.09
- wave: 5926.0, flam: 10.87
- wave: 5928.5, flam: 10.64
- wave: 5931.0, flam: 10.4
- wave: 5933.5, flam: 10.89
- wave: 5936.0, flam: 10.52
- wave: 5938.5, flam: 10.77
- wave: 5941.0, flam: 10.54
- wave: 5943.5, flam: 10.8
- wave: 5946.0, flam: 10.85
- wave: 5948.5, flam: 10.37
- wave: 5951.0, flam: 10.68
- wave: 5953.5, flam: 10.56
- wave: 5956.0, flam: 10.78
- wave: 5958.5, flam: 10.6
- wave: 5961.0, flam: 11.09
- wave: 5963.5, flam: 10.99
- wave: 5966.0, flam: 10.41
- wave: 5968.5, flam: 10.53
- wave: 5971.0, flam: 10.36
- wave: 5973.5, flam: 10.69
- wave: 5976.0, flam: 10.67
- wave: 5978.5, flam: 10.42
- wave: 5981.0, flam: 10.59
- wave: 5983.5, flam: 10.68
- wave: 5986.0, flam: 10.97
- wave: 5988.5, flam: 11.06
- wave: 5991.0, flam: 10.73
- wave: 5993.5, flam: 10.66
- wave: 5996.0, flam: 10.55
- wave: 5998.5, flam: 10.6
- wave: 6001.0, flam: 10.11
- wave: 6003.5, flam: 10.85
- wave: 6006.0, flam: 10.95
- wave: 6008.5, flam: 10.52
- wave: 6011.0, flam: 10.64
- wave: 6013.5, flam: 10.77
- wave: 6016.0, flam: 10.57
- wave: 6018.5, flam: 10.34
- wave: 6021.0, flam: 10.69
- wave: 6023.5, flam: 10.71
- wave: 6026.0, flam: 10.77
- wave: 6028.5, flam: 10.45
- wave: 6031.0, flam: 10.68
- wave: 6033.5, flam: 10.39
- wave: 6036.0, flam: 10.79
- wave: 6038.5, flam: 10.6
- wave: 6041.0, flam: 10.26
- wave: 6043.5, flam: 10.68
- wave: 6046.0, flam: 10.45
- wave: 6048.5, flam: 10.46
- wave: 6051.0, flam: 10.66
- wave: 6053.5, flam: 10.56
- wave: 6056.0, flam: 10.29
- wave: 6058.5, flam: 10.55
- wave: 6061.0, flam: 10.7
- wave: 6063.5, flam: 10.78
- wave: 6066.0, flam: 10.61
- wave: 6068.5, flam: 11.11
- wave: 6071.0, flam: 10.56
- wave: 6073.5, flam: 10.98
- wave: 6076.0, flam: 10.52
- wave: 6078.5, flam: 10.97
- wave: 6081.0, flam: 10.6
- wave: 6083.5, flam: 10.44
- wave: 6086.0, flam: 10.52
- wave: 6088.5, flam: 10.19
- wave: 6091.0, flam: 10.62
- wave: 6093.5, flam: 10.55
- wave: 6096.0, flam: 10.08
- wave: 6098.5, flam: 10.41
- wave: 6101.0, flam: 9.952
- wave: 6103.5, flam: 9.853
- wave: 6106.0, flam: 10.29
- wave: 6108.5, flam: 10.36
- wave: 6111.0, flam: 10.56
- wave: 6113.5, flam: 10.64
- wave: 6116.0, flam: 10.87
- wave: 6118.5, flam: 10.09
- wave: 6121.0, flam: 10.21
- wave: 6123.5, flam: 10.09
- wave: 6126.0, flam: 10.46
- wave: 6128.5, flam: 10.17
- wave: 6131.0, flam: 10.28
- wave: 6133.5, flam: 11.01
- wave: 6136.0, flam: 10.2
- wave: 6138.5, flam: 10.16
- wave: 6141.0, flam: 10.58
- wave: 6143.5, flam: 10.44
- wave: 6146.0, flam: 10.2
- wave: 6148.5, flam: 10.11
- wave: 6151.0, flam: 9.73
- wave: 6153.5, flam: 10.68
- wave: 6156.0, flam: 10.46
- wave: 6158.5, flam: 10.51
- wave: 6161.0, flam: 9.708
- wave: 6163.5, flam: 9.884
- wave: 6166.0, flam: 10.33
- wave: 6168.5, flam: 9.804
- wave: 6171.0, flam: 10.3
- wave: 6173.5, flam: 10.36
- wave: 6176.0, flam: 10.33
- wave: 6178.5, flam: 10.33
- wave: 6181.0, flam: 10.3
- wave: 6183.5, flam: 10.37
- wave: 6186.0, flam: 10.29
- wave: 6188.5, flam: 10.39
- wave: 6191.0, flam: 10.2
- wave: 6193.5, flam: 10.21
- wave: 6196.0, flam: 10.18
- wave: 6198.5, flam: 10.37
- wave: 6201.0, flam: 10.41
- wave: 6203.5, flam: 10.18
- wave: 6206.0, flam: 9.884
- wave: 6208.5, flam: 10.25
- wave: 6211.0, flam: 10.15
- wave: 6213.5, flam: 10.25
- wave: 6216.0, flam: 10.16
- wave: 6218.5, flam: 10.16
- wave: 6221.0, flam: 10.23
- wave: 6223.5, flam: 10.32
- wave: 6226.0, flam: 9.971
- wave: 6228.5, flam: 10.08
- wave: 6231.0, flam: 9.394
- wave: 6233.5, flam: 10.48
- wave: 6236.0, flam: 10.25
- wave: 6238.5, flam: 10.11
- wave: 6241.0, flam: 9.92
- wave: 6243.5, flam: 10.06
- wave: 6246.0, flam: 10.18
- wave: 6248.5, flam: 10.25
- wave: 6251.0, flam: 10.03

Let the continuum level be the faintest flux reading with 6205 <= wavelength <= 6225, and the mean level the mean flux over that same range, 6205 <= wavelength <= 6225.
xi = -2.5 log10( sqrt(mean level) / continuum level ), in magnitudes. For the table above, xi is 1.23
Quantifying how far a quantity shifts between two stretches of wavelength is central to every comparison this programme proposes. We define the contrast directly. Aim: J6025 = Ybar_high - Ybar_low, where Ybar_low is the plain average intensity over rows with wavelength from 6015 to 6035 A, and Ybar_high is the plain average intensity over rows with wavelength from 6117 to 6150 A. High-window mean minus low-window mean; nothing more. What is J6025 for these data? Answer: -0.27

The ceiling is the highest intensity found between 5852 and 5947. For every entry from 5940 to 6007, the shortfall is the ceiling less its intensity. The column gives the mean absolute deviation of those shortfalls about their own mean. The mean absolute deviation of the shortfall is 0.18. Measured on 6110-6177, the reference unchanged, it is 0.24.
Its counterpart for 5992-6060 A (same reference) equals 0.15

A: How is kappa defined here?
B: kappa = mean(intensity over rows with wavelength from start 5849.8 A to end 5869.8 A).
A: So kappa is 10.8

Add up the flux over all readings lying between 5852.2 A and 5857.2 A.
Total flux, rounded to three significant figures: 21.3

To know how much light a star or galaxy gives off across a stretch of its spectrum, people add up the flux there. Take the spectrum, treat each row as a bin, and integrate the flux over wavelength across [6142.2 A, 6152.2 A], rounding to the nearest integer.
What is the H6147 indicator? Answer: 101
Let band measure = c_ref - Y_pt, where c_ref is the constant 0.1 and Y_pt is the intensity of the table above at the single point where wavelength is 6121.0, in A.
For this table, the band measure -10.11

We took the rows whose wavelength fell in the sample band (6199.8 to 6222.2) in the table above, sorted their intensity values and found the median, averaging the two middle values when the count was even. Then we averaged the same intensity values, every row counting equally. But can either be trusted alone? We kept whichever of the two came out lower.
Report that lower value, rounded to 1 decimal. 10.2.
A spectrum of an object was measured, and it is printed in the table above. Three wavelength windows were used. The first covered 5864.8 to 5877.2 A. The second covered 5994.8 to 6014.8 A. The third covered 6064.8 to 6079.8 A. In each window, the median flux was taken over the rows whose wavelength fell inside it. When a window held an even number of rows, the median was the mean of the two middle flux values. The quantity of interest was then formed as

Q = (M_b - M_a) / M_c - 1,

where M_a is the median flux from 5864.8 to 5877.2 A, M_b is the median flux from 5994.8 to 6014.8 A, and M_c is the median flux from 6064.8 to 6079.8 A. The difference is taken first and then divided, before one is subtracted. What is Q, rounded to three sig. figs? -1.03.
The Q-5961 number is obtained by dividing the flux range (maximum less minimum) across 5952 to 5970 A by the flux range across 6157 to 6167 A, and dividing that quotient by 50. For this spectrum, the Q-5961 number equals 0.0170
